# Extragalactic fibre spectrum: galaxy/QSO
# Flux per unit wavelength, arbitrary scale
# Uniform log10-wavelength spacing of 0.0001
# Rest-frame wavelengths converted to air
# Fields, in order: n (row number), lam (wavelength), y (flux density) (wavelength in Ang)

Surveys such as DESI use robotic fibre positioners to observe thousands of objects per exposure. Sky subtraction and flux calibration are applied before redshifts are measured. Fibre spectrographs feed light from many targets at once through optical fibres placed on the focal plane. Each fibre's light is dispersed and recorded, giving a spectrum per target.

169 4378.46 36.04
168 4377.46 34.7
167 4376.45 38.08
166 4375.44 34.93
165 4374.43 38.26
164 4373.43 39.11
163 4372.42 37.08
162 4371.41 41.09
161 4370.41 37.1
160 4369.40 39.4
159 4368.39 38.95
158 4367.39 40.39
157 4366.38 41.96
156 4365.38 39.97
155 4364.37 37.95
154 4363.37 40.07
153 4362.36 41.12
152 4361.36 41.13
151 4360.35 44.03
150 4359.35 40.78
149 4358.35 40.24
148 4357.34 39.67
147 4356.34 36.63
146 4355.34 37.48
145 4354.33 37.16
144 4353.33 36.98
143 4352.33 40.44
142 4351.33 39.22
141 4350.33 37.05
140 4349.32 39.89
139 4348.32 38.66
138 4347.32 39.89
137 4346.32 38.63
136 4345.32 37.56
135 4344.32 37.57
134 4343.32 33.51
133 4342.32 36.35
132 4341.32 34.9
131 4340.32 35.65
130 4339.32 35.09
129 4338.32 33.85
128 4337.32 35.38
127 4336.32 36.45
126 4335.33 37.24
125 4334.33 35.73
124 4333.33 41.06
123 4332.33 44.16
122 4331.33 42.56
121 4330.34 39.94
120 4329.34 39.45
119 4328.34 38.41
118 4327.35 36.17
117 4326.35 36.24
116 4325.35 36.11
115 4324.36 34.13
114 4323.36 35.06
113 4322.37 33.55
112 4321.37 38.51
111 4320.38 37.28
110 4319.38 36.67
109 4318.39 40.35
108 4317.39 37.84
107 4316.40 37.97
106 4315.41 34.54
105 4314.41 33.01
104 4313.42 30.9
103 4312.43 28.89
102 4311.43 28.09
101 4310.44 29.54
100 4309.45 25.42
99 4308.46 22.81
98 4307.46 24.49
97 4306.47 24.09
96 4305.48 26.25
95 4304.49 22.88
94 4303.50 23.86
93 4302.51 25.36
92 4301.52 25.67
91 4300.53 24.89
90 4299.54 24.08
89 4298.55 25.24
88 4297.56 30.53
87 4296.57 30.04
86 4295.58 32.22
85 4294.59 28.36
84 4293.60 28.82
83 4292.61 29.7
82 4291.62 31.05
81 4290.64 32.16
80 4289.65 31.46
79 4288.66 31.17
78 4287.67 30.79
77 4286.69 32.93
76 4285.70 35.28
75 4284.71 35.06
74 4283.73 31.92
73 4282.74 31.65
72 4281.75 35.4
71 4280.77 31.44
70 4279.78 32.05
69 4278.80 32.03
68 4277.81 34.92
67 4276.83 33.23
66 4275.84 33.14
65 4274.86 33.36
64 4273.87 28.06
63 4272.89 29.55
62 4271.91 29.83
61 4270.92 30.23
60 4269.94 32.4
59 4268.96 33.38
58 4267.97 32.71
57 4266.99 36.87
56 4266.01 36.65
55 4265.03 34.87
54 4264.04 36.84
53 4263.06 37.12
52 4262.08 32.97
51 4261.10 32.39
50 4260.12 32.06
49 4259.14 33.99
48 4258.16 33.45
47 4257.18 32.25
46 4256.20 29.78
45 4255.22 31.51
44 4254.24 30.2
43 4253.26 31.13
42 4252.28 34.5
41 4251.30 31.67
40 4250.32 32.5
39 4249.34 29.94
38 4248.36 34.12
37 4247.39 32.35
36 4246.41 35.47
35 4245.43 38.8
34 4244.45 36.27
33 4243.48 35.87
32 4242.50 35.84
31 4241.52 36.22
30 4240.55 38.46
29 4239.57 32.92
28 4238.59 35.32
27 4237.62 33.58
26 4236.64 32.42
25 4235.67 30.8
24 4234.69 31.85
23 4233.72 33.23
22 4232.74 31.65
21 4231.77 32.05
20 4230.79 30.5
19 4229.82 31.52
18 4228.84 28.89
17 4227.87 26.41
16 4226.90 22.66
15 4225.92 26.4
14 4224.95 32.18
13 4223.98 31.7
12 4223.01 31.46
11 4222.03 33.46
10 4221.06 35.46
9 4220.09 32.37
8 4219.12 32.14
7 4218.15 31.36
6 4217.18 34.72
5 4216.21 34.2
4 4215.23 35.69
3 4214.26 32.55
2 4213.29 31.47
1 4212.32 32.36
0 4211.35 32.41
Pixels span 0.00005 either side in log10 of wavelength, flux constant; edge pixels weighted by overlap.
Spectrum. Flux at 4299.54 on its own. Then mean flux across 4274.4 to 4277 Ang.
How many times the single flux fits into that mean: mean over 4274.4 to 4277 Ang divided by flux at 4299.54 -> 1.4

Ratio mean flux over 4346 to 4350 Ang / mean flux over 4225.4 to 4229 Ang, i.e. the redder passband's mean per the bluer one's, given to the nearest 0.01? 1.51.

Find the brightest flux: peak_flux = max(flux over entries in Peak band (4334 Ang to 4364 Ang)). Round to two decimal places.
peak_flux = 44.03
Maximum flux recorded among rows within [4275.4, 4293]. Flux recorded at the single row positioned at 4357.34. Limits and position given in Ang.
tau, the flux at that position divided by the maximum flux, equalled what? 1.12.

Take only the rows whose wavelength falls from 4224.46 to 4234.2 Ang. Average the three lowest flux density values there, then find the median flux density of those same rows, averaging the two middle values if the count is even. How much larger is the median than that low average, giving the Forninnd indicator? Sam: 5.85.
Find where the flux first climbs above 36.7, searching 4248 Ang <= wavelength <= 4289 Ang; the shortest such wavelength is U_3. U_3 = 4263.06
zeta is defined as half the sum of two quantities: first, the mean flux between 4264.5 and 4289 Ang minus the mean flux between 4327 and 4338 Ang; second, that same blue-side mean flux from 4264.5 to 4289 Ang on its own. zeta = 13.4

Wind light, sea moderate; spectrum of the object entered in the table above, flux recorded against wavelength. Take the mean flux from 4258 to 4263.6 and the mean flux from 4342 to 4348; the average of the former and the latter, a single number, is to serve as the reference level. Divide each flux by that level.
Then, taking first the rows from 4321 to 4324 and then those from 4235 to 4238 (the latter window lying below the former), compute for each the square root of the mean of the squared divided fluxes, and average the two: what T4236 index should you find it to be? 0.96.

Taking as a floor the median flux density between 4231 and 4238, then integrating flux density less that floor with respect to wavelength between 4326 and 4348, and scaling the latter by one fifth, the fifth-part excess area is 24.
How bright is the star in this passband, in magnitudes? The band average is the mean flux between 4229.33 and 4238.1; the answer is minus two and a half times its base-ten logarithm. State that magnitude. -3.76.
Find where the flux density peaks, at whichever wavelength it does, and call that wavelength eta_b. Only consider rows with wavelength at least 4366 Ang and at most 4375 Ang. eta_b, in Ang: 4366.38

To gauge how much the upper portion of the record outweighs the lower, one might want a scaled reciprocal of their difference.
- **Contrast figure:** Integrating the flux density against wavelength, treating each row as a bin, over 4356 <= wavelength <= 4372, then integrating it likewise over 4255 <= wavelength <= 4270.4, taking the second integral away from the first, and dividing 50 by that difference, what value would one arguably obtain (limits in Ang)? 0.4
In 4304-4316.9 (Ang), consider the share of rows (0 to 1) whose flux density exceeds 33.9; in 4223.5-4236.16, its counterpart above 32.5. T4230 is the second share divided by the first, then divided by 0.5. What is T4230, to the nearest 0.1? 1.0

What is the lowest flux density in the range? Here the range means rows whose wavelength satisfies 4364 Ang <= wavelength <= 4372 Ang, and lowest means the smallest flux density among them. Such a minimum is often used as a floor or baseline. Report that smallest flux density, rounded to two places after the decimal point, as 37.10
